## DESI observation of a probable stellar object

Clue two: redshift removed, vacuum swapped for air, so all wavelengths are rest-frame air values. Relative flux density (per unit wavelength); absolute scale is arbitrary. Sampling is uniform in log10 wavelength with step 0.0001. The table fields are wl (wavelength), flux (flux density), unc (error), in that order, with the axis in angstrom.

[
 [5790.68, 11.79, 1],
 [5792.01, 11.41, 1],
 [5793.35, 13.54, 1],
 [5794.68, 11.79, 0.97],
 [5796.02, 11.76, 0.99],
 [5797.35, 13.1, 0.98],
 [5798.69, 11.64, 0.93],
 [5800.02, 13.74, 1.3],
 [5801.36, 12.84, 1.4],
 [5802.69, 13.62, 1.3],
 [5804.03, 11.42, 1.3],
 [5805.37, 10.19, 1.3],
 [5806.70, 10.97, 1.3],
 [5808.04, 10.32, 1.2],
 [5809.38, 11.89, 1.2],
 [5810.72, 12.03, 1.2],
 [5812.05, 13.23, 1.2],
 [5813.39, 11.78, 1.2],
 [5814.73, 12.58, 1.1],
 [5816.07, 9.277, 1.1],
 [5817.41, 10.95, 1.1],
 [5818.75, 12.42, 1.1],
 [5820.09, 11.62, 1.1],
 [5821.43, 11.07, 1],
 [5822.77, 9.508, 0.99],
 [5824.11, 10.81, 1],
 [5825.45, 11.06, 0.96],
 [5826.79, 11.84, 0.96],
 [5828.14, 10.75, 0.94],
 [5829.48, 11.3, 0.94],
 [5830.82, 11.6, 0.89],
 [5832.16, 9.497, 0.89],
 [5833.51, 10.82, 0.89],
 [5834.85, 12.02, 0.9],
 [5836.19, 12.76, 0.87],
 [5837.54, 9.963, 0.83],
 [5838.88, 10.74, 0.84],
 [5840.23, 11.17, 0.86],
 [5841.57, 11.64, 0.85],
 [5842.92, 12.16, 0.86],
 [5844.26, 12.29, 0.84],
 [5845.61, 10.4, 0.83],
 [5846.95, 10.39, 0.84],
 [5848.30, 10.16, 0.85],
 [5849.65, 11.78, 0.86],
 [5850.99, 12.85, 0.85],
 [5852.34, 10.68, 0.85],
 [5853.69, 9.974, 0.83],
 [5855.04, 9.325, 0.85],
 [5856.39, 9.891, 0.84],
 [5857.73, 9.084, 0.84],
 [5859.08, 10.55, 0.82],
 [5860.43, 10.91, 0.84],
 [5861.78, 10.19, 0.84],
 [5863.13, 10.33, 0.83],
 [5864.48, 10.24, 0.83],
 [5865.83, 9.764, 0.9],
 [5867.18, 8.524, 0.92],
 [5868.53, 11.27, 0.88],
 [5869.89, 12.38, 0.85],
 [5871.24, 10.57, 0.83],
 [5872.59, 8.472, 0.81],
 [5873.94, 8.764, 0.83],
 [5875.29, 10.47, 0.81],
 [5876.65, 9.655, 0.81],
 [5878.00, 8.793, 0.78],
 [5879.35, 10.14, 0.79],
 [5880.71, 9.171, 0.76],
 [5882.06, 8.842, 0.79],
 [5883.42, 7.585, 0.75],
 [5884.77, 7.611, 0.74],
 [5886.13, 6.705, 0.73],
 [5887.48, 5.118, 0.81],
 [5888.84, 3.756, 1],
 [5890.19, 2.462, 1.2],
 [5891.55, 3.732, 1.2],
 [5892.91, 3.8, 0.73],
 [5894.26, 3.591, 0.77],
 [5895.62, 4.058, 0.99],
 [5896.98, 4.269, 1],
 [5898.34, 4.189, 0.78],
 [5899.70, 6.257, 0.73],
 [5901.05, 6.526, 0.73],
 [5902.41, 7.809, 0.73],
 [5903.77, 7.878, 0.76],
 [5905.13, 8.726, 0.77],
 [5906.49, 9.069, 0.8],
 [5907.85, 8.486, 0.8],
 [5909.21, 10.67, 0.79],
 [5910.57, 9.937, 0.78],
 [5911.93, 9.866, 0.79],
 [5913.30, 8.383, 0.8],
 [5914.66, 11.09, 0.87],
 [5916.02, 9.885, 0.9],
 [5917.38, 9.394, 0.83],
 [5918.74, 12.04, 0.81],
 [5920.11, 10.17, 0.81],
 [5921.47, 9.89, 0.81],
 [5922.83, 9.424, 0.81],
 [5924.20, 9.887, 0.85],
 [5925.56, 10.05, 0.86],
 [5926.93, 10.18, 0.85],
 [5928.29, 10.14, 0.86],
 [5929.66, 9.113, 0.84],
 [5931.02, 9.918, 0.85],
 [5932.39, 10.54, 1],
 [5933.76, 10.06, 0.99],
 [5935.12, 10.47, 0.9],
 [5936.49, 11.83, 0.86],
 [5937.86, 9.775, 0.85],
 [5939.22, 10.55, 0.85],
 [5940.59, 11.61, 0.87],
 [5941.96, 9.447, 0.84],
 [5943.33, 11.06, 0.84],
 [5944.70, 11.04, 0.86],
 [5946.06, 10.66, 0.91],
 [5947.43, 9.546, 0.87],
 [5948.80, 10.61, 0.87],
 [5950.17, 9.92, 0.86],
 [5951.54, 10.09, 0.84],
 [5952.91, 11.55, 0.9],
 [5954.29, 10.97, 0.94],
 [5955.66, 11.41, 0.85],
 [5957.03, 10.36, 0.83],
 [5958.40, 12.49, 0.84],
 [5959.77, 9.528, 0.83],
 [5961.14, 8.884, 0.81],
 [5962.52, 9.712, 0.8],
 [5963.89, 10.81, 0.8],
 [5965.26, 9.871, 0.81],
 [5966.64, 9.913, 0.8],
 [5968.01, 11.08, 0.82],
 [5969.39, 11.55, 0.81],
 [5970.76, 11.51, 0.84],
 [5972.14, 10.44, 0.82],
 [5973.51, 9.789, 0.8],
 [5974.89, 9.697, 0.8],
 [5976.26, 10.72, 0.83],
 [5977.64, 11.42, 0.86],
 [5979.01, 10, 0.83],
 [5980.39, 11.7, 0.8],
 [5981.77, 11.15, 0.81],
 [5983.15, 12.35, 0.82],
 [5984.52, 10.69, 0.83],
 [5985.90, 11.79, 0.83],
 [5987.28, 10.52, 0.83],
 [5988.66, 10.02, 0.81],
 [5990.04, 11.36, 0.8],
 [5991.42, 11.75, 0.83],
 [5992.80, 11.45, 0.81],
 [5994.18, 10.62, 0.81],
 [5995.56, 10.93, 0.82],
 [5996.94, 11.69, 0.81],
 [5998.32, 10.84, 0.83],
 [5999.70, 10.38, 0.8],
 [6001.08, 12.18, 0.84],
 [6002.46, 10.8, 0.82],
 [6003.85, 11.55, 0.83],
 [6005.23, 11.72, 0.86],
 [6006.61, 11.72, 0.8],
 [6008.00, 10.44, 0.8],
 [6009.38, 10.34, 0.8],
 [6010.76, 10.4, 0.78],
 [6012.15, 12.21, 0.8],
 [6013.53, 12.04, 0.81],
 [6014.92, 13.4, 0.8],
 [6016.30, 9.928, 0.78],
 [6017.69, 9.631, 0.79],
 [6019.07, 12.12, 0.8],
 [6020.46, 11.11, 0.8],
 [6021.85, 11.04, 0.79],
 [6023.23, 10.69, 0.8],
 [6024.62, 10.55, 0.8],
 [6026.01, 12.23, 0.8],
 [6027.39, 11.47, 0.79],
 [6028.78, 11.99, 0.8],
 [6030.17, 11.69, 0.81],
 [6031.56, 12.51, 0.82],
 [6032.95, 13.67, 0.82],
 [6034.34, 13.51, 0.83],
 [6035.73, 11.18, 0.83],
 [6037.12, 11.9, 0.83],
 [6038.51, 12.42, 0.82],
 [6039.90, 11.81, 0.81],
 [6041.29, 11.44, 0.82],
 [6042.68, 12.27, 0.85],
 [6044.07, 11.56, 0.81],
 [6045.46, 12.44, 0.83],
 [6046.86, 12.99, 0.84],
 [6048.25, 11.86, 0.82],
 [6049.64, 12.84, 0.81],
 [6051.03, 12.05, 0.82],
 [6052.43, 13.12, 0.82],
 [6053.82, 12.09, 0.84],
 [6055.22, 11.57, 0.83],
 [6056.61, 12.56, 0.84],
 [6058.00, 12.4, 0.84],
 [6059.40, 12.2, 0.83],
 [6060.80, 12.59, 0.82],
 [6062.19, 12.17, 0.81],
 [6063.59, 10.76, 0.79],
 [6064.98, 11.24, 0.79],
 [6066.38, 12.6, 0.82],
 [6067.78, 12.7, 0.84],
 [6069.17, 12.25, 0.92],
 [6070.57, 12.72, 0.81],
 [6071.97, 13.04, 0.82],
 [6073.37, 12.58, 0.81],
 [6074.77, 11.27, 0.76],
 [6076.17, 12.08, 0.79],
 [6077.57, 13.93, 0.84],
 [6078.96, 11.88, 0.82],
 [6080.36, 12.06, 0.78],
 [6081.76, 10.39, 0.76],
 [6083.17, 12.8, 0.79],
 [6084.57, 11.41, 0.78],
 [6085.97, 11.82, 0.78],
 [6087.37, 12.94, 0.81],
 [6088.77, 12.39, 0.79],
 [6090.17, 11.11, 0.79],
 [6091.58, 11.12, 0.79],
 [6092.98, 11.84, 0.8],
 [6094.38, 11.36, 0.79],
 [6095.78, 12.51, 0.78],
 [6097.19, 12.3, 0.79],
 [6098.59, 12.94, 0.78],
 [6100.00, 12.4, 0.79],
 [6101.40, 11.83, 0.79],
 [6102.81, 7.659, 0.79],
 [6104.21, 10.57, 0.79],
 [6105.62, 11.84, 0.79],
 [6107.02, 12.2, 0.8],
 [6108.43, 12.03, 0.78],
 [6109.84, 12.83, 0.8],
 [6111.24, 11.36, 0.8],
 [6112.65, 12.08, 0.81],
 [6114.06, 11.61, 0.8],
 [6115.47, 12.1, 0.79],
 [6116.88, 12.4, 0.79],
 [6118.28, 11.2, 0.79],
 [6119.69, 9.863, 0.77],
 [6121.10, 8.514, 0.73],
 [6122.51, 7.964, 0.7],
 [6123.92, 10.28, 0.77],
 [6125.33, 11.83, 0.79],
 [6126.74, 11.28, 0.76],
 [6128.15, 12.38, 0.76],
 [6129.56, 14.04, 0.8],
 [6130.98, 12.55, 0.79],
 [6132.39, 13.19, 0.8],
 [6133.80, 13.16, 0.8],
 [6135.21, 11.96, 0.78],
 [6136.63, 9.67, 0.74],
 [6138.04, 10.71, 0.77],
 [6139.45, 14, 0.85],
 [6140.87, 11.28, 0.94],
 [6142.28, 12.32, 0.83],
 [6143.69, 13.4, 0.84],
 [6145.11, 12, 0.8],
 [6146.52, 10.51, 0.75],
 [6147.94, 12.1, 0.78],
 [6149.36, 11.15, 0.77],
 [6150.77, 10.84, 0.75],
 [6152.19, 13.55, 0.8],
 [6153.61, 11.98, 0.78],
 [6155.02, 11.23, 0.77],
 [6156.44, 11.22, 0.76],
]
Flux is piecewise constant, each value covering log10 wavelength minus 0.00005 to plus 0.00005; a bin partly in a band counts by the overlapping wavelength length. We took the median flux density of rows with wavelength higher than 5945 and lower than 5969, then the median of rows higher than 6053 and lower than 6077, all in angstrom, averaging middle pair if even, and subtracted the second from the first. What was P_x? -1.89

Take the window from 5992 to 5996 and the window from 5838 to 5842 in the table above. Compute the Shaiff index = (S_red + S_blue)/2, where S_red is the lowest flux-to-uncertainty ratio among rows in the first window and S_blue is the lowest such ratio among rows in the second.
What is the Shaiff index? 12.9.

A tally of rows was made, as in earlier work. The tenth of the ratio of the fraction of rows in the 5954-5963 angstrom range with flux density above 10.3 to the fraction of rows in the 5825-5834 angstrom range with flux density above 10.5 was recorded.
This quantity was 0.067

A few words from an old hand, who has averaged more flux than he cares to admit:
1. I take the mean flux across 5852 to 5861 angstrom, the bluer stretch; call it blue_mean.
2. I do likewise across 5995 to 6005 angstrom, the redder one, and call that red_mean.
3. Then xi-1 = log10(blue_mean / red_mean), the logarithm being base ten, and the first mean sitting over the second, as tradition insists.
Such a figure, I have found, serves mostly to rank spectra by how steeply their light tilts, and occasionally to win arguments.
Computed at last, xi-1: -0.05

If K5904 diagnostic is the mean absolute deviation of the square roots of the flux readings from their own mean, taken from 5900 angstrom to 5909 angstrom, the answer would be 0.120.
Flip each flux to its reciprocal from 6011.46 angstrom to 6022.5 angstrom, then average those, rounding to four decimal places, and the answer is 0.0884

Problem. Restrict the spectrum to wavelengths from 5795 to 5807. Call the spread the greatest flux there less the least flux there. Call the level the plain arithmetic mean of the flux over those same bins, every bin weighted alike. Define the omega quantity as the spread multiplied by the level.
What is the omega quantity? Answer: 43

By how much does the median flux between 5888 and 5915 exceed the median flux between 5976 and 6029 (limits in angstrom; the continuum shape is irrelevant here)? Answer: -4.0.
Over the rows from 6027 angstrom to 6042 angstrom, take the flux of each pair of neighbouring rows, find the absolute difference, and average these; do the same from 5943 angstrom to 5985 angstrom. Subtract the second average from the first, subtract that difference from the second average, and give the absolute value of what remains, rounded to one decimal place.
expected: 1.1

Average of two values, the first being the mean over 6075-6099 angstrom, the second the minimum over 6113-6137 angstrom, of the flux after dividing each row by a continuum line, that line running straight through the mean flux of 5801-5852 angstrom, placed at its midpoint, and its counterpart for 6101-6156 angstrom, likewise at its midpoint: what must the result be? 0.87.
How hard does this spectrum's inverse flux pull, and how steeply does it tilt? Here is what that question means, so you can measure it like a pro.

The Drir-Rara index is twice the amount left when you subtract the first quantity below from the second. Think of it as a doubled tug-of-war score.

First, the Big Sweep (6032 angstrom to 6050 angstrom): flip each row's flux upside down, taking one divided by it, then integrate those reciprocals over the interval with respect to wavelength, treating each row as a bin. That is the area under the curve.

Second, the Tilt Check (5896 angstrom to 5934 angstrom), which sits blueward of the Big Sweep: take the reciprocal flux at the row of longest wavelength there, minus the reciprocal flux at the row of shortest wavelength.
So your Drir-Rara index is -3.2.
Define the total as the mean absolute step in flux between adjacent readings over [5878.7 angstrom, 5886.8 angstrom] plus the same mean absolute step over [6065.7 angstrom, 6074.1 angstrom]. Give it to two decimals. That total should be 1.06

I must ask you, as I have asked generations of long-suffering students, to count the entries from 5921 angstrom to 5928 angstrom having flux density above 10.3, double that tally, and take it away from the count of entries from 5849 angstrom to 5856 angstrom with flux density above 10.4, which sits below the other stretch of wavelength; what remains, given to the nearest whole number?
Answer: 3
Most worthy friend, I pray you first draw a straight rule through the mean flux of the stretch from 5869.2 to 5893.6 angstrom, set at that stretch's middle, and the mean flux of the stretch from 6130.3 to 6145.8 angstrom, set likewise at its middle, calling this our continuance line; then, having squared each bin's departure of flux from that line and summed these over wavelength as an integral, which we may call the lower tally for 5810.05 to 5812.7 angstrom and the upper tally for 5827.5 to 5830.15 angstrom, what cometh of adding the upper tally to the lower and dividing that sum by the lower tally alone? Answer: 1.48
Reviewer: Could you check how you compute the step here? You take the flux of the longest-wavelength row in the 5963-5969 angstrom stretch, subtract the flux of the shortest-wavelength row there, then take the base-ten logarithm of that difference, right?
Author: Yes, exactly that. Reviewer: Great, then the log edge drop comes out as -0.6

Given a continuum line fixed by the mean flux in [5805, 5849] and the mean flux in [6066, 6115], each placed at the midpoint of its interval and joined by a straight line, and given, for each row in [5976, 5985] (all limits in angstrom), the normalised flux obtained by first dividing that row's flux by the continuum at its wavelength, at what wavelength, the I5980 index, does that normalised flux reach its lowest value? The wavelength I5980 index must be 5979.01 angstrom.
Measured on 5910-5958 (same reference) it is 5913.30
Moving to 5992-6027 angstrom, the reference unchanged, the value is 6017.69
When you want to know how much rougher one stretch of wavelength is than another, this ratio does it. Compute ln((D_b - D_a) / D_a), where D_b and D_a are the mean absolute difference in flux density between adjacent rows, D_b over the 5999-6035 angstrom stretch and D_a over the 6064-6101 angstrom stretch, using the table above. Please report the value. -4.87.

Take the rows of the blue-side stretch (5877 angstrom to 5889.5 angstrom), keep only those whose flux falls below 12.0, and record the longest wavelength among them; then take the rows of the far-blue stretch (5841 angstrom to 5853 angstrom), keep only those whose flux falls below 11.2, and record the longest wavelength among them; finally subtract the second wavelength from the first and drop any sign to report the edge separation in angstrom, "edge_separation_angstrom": 36.5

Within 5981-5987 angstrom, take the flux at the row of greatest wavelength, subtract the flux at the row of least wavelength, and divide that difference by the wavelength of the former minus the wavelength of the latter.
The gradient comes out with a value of 0.2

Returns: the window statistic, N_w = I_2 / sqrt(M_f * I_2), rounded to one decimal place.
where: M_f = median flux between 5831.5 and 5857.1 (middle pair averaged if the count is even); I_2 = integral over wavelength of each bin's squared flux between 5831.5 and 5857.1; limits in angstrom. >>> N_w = 17.0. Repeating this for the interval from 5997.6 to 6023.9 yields 17.3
